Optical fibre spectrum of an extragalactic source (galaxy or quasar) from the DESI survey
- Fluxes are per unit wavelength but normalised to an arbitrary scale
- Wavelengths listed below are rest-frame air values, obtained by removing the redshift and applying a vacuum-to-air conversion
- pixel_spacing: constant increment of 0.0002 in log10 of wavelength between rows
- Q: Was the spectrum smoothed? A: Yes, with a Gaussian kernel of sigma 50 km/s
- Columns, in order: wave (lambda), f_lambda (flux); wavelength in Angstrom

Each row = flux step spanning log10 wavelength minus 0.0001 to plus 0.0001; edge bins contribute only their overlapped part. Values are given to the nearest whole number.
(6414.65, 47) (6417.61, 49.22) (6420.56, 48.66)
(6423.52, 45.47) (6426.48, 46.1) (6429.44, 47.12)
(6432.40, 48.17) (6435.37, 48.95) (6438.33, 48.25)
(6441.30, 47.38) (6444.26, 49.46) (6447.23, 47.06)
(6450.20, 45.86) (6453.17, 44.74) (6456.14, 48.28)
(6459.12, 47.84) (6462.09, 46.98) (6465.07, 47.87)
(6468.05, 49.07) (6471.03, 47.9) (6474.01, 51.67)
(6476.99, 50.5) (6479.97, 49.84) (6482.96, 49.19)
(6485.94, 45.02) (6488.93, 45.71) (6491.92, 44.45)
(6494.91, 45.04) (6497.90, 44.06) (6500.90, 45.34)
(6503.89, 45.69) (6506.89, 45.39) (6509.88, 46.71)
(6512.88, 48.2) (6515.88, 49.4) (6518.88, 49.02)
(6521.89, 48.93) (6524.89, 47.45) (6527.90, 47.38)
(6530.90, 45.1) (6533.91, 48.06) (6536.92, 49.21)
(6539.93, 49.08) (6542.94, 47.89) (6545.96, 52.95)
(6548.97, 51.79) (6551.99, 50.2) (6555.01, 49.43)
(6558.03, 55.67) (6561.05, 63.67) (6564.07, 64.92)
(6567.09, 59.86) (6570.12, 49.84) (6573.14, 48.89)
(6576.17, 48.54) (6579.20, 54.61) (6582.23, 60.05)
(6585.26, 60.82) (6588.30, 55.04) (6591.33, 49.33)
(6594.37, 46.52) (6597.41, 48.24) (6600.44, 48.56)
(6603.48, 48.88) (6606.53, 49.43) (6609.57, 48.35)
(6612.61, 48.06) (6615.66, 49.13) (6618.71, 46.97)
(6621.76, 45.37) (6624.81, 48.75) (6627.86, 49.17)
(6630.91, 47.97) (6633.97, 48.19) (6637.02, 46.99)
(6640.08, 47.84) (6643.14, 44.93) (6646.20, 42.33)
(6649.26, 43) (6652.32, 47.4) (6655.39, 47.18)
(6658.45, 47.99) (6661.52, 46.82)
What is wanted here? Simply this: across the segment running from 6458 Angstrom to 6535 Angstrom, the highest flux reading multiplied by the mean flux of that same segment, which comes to 2448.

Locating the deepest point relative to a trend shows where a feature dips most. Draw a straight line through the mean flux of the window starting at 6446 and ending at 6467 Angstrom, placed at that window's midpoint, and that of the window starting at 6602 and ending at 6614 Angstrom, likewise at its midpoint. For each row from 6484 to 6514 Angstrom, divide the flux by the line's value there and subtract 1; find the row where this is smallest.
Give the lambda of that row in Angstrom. 6497.90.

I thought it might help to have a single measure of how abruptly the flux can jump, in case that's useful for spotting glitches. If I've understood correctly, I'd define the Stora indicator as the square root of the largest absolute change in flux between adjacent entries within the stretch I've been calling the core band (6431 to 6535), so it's 2.0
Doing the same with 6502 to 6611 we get 3.2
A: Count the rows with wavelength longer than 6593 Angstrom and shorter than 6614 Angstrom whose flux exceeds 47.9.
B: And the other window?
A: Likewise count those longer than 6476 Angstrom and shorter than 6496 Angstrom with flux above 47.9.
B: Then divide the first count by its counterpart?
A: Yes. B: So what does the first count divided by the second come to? 2.0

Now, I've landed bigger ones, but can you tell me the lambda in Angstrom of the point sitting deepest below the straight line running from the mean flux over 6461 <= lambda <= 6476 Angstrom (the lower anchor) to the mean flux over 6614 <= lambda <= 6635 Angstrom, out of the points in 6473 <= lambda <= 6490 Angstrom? 6485.94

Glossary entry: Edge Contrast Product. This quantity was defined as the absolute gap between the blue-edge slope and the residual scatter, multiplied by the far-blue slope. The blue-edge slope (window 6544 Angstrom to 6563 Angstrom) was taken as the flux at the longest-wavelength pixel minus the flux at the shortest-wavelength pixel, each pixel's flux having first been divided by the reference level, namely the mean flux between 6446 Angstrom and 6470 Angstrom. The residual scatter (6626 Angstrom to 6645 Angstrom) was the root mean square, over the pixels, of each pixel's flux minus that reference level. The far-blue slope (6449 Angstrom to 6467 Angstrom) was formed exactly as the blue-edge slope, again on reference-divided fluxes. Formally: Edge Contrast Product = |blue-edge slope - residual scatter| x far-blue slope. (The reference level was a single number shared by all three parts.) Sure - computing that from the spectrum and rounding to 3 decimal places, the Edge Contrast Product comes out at 0.048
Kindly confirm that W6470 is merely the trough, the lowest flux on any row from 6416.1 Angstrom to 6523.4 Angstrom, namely 44.06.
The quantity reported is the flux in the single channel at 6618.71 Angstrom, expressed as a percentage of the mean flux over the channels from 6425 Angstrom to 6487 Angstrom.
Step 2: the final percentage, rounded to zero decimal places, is 98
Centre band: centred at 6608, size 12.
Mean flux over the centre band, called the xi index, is 48.7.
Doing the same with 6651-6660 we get 47.5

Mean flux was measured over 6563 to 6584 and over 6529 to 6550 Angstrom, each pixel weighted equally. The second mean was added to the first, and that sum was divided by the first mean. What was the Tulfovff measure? 1.89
